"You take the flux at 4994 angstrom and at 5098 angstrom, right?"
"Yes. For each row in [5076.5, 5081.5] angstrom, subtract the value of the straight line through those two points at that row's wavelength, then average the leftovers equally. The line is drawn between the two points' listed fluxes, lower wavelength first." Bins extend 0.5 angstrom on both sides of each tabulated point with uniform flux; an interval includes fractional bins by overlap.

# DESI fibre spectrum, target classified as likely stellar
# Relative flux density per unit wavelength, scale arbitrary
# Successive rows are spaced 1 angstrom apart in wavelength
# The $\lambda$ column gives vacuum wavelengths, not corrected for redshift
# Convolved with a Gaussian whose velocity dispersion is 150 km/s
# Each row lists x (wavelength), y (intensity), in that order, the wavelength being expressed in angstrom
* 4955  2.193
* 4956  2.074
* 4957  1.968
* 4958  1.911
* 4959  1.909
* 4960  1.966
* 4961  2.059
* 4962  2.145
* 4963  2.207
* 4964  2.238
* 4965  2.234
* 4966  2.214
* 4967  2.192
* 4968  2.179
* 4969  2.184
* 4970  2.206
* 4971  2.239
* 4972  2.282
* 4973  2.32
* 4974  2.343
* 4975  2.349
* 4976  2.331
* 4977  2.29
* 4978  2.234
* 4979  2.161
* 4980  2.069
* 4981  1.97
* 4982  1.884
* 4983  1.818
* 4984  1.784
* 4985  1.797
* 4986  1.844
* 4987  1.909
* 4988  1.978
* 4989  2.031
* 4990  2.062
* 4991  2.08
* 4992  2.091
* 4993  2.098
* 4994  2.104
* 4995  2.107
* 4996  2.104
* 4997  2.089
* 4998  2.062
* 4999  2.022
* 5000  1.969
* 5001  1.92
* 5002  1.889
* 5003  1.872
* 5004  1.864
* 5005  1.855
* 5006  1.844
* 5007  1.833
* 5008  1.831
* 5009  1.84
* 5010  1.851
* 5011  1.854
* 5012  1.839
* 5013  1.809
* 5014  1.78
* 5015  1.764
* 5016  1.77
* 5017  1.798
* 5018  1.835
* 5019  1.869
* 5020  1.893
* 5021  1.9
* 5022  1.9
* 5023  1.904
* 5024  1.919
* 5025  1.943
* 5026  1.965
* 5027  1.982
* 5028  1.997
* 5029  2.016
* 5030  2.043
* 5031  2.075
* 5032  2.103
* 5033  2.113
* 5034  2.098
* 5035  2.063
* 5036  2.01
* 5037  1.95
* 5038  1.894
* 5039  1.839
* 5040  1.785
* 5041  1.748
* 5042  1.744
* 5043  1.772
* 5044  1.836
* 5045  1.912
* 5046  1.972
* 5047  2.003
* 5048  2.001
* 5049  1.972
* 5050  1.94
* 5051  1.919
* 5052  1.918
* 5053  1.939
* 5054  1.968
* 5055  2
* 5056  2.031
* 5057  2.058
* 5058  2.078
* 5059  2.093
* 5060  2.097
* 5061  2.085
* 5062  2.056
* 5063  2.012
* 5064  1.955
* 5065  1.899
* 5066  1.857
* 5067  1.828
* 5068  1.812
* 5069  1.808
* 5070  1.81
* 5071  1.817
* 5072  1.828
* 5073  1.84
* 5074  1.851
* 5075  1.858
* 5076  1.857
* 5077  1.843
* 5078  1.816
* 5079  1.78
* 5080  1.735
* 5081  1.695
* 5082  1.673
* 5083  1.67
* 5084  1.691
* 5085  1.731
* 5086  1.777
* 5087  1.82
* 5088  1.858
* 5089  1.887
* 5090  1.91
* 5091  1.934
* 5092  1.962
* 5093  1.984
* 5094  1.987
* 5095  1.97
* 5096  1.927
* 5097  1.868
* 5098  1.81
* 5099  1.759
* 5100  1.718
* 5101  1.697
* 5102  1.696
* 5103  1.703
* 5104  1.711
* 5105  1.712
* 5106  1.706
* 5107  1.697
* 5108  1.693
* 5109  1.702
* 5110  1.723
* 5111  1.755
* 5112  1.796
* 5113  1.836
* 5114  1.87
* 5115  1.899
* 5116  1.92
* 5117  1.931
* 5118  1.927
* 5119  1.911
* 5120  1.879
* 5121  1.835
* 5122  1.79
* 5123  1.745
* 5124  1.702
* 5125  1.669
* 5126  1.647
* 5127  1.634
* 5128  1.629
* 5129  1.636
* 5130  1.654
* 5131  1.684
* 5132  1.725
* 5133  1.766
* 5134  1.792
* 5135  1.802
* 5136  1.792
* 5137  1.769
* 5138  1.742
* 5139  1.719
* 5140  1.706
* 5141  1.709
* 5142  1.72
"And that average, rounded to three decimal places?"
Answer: -0.090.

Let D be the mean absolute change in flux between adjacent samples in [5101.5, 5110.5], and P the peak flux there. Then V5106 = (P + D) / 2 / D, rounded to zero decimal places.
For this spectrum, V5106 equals 107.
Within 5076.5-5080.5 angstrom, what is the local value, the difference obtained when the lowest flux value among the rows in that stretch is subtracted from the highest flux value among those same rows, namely 0.108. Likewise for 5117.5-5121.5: 0.092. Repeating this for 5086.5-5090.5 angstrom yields 0.090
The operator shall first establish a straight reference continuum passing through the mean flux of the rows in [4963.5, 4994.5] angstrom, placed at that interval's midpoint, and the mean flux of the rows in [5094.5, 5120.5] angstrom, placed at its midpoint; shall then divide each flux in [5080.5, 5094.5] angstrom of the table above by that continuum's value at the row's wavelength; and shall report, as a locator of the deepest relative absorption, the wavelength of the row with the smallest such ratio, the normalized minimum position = 5083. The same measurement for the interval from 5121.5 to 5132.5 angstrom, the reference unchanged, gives 5128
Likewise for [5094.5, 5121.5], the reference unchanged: 5101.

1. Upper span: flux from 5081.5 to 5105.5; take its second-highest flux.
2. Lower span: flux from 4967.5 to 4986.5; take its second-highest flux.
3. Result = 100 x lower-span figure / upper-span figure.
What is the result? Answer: 118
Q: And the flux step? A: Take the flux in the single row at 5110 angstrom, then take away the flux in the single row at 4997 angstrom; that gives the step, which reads -0.37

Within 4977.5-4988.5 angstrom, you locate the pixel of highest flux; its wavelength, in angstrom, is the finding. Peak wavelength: 4978 angstrom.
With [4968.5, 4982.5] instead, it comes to 4975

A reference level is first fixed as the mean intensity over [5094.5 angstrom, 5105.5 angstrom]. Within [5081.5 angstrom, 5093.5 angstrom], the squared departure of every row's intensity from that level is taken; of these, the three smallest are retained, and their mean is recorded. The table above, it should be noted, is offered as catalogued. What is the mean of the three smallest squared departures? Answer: 0.0013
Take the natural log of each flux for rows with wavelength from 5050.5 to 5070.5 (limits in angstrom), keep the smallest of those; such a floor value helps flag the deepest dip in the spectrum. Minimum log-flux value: 0.59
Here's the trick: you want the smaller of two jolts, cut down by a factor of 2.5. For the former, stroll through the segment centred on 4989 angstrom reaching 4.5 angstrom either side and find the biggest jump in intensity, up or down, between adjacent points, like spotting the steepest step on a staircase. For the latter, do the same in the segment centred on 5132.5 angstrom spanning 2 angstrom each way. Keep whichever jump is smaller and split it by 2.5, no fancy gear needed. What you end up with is 0.0164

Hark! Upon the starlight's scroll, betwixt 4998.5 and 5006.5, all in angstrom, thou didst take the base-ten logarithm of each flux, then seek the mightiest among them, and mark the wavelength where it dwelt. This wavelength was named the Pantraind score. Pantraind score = 4999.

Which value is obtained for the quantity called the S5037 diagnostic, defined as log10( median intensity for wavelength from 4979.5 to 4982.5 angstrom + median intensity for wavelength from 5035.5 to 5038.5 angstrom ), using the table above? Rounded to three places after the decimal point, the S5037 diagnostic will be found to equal 0.593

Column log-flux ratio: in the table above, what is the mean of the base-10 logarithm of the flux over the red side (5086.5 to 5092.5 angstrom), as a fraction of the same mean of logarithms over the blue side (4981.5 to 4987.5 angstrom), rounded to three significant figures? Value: 1.05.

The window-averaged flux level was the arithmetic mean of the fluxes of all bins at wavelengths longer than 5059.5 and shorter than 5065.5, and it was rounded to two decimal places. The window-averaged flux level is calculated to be 2.02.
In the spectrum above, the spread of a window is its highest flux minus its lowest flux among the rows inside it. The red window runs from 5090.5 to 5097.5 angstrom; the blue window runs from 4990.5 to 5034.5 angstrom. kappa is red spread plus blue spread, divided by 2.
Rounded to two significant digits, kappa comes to 0.23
